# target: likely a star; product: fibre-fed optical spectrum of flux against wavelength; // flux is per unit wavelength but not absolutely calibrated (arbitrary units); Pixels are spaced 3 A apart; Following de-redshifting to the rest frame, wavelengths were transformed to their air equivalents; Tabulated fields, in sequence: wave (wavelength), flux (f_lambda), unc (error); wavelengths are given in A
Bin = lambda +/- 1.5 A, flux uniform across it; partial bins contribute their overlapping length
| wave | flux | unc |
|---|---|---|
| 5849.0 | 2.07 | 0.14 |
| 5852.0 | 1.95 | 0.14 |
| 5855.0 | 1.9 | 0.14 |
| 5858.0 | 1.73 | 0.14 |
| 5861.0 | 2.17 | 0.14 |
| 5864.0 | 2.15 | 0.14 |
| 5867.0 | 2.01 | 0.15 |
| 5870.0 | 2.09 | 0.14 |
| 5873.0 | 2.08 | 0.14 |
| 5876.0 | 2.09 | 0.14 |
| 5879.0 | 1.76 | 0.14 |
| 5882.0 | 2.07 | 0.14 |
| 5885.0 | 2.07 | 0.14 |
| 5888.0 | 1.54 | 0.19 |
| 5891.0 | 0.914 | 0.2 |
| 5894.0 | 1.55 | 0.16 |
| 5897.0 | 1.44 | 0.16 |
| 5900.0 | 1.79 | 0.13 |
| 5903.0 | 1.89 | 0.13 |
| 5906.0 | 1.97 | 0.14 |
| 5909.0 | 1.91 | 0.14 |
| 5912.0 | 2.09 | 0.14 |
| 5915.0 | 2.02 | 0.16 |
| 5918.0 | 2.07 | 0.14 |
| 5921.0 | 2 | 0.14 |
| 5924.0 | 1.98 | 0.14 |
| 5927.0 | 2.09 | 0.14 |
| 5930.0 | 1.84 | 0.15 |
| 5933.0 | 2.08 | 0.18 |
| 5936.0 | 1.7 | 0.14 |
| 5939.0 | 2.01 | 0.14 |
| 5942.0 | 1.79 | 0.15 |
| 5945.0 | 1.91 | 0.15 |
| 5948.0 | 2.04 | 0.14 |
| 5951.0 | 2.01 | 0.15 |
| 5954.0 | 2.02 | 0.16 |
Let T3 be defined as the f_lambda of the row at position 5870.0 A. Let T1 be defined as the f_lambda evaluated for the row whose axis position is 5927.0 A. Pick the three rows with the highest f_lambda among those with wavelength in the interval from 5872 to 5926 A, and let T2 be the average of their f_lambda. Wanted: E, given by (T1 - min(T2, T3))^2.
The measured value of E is 0.000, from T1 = 2.09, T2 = 2.09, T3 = 2.09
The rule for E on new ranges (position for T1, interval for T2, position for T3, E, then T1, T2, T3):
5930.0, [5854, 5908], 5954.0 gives 0.032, 1.84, 2.14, 2.02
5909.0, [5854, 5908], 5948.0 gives 0.017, 1.91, 2.14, 2.04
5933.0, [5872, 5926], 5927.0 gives 0.000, 2.08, 2.09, 2.09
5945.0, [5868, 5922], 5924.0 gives 0.005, 1.91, 2.09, 1.98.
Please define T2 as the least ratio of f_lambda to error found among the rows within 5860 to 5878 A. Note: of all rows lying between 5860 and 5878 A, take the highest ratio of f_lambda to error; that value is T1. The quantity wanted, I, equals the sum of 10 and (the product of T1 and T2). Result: 218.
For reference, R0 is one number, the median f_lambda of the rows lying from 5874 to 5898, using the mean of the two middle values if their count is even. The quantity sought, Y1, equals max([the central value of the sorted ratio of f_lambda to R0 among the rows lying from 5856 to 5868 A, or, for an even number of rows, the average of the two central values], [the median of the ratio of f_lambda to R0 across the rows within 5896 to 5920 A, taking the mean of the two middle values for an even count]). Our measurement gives 1.26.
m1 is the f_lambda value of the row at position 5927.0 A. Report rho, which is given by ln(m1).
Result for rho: 0.737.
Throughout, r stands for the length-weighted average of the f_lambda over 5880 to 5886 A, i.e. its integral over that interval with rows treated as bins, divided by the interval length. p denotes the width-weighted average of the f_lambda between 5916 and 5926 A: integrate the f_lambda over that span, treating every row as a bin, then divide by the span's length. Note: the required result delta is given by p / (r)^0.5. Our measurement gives 1.41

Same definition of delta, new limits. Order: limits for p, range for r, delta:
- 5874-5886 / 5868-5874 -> 1.39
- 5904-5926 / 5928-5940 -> 1.45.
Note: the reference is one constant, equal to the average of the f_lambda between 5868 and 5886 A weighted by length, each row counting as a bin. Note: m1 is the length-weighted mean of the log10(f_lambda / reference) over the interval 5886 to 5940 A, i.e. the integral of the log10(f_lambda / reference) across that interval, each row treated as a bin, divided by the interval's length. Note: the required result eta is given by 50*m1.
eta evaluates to -2.6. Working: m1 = -0.05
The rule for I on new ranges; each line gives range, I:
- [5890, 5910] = 76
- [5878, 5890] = 130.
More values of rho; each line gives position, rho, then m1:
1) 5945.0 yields 0.647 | 1.91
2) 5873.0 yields 0.732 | 2.08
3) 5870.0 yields 0.737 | 2.09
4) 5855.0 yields 0.642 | 1.9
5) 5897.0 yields 0.365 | 1.44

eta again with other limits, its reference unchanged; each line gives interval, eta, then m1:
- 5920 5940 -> -0.8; -0.02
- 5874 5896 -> -4.3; -0.09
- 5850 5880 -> -0.3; -0.01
